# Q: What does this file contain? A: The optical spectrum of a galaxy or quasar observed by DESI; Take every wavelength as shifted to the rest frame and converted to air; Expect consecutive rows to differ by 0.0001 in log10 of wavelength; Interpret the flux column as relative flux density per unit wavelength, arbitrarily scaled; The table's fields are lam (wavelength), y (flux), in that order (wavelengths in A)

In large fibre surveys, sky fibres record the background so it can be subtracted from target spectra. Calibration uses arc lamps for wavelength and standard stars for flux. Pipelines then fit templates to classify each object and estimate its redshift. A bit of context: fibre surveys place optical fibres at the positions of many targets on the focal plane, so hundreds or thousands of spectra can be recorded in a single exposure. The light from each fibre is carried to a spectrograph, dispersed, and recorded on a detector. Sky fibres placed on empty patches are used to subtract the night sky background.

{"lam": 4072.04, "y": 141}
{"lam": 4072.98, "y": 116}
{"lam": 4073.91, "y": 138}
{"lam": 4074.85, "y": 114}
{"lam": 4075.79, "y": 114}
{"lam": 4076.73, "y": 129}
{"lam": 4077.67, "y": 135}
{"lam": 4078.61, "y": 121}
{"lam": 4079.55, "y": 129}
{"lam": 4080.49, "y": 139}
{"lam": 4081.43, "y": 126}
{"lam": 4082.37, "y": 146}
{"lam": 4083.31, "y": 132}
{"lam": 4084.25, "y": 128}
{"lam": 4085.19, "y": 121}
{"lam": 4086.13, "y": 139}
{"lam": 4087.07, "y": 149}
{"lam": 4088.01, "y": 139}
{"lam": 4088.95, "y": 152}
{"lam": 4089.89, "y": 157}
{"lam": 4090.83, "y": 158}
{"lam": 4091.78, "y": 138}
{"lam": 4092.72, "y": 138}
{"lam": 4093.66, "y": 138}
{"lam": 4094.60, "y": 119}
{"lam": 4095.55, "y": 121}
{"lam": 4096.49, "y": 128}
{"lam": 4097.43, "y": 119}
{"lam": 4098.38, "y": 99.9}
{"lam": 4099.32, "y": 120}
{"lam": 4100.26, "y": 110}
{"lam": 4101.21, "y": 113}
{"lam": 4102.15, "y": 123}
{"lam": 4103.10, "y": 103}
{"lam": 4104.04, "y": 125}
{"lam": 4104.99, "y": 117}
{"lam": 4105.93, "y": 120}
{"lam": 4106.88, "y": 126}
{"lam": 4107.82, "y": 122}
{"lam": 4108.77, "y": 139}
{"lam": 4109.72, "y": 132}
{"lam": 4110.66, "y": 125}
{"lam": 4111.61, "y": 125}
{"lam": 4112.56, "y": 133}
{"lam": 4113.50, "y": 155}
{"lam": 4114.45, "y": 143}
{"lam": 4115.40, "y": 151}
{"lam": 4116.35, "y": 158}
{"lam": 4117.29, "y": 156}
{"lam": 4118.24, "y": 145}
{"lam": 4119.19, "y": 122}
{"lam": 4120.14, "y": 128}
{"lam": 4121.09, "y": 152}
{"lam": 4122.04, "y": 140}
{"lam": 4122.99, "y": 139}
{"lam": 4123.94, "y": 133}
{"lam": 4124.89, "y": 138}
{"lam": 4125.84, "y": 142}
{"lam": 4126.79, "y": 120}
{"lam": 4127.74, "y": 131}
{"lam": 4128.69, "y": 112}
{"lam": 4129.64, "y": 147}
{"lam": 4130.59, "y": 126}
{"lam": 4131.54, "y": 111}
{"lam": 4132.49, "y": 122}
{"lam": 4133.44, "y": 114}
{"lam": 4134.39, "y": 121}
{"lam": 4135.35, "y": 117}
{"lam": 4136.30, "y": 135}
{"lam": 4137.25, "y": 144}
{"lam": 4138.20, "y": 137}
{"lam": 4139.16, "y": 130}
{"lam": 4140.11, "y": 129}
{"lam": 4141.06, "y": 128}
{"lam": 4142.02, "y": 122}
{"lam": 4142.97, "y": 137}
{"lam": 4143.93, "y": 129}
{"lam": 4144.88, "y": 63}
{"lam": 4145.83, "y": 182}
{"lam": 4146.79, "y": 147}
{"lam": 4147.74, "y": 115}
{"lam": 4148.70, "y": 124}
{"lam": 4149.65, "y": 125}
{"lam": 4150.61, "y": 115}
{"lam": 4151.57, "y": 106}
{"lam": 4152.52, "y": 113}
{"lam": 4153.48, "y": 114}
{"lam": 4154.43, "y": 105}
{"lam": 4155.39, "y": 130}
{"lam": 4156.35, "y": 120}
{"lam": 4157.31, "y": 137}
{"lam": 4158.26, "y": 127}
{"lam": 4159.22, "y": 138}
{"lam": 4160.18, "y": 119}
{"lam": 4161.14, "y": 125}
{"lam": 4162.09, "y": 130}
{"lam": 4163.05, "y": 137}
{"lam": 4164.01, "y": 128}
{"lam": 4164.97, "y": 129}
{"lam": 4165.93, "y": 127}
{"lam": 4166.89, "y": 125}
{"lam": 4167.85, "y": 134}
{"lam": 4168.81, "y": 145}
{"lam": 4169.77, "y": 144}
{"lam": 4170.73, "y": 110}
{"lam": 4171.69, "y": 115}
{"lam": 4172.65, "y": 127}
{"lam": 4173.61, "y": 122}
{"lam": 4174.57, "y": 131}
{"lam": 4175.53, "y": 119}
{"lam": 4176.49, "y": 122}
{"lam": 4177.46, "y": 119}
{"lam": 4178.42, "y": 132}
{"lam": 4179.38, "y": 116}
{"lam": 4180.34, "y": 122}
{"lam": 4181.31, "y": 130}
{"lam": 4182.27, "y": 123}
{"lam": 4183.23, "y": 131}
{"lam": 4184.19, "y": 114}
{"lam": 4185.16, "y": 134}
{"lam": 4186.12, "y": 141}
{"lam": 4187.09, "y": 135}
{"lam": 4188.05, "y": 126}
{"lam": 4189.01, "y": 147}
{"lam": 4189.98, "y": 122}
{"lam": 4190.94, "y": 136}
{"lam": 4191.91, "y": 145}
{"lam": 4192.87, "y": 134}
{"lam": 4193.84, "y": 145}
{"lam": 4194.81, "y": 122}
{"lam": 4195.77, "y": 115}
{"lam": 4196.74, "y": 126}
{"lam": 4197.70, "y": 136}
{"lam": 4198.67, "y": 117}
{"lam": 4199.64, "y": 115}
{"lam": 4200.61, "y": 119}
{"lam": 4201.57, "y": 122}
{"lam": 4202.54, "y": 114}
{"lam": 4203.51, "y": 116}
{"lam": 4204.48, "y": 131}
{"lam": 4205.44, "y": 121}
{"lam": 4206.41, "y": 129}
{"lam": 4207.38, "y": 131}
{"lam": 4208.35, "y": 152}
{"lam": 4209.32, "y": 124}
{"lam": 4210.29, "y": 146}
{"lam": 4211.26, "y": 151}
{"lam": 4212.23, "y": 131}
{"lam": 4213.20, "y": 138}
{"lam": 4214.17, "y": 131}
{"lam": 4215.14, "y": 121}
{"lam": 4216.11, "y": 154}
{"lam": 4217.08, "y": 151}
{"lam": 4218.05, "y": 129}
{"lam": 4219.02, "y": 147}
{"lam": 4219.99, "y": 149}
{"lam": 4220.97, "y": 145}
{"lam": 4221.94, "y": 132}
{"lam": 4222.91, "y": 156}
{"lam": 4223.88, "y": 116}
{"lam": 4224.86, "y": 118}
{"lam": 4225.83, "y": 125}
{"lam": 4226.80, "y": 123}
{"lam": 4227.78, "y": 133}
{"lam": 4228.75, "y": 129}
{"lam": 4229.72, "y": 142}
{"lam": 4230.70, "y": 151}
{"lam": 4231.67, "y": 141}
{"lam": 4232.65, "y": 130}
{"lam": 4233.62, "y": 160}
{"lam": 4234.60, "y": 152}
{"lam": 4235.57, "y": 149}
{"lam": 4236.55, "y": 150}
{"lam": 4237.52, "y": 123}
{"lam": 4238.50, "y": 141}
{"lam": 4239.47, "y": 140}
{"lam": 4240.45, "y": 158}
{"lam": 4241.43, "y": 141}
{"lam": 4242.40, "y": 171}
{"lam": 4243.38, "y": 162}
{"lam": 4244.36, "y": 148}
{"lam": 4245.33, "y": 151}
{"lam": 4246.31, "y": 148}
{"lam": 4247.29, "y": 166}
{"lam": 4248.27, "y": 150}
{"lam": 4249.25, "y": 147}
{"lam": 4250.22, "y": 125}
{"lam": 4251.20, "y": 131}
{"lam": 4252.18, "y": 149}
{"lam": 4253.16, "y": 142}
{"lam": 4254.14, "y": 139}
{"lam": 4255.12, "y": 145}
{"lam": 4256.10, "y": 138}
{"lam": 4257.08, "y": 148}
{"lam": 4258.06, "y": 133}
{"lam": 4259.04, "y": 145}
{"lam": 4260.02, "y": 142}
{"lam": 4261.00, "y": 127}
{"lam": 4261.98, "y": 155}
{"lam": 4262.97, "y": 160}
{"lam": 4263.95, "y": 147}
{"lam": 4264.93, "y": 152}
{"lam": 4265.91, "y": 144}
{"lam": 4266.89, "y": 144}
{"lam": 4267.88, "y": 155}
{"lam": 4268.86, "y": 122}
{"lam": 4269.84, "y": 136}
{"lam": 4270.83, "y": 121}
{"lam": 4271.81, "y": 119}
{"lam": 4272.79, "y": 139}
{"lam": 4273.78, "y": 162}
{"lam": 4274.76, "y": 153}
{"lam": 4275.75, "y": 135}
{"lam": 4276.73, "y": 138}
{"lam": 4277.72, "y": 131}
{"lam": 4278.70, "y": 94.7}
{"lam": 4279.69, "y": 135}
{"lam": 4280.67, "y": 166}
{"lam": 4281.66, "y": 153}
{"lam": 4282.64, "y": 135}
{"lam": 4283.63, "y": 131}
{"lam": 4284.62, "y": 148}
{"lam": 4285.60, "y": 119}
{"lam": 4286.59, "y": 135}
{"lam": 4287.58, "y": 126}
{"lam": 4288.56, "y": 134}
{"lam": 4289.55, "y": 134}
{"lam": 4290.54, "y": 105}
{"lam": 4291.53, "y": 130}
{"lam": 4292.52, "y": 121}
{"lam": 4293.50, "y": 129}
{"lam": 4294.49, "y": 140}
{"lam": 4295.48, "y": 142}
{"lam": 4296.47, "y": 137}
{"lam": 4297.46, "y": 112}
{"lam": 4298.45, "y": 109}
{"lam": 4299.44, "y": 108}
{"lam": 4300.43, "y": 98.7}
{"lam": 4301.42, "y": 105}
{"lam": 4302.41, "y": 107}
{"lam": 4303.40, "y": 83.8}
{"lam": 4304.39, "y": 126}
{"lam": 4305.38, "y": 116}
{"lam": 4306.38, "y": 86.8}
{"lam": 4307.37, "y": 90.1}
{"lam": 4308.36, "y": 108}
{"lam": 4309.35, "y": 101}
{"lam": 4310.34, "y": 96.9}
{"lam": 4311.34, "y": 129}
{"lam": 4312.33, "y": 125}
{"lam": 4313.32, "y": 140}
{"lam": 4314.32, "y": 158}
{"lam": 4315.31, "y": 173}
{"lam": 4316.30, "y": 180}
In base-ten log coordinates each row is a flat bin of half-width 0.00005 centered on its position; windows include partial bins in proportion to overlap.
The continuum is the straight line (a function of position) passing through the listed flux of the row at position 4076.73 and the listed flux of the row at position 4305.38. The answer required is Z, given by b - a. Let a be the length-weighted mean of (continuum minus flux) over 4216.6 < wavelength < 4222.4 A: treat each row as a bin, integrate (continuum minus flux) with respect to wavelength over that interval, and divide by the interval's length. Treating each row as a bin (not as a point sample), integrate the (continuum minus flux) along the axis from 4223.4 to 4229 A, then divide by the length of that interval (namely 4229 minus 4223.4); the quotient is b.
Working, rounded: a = -21.3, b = -3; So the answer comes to 18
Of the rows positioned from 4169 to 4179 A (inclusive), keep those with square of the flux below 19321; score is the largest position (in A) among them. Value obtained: 4178.42 A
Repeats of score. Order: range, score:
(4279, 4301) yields 4300.43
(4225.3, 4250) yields 4237.52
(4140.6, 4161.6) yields 4161.14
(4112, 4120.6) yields 4120.14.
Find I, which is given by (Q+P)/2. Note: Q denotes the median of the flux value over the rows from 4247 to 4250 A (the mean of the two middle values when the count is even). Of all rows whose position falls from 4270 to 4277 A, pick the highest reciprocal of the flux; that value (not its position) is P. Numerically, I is 75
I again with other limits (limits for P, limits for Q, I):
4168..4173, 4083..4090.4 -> 70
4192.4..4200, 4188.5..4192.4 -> 70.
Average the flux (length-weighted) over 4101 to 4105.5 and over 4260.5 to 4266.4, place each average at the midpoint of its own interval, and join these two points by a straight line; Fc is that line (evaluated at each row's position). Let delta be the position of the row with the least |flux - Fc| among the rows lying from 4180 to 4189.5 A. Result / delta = 4183.23 A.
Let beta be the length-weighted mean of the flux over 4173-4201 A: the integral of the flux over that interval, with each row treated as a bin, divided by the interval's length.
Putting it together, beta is 127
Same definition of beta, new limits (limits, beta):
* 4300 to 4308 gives 102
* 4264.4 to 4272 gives 137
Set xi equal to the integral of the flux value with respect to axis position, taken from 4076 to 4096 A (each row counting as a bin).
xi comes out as 2712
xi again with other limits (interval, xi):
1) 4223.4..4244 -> 2899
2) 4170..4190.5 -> 2581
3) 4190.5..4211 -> 2636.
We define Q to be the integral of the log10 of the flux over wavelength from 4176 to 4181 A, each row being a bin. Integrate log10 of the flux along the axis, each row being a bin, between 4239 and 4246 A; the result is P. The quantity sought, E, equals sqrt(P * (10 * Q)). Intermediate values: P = 15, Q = 10.4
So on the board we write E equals 40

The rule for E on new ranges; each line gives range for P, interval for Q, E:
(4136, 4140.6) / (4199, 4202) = 25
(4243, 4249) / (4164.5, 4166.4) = 23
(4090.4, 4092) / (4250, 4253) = 15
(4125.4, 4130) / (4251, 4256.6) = 34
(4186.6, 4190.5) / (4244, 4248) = 27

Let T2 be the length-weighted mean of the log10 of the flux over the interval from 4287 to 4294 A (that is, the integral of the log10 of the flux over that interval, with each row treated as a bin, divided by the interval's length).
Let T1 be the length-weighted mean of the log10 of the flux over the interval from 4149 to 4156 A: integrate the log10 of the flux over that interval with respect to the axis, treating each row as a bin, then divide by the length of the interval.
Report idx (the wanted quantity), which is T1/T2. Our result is 0.98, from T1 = 2.06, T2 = 2.10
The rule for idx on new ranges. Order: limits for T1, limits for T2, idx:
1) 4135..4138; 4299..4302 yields 1.06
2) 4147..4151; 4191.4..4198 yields 0.98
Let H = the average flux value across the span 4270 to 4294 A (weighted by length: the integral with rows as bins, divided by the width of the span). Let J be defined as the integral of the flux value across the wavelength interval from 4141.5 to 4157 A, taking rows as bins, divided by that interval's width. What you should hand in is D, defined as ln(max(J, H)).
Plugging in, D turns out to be 4.89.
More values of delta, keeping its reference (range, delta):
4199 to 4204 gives 4201.57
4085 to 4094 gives 4085.19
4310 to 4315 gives 4314.32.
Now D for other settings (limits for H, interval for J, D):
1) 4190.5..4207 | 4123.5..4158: 4.84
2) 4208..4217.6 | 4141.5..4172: 4.94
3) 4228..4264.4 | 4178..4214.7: 4.98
